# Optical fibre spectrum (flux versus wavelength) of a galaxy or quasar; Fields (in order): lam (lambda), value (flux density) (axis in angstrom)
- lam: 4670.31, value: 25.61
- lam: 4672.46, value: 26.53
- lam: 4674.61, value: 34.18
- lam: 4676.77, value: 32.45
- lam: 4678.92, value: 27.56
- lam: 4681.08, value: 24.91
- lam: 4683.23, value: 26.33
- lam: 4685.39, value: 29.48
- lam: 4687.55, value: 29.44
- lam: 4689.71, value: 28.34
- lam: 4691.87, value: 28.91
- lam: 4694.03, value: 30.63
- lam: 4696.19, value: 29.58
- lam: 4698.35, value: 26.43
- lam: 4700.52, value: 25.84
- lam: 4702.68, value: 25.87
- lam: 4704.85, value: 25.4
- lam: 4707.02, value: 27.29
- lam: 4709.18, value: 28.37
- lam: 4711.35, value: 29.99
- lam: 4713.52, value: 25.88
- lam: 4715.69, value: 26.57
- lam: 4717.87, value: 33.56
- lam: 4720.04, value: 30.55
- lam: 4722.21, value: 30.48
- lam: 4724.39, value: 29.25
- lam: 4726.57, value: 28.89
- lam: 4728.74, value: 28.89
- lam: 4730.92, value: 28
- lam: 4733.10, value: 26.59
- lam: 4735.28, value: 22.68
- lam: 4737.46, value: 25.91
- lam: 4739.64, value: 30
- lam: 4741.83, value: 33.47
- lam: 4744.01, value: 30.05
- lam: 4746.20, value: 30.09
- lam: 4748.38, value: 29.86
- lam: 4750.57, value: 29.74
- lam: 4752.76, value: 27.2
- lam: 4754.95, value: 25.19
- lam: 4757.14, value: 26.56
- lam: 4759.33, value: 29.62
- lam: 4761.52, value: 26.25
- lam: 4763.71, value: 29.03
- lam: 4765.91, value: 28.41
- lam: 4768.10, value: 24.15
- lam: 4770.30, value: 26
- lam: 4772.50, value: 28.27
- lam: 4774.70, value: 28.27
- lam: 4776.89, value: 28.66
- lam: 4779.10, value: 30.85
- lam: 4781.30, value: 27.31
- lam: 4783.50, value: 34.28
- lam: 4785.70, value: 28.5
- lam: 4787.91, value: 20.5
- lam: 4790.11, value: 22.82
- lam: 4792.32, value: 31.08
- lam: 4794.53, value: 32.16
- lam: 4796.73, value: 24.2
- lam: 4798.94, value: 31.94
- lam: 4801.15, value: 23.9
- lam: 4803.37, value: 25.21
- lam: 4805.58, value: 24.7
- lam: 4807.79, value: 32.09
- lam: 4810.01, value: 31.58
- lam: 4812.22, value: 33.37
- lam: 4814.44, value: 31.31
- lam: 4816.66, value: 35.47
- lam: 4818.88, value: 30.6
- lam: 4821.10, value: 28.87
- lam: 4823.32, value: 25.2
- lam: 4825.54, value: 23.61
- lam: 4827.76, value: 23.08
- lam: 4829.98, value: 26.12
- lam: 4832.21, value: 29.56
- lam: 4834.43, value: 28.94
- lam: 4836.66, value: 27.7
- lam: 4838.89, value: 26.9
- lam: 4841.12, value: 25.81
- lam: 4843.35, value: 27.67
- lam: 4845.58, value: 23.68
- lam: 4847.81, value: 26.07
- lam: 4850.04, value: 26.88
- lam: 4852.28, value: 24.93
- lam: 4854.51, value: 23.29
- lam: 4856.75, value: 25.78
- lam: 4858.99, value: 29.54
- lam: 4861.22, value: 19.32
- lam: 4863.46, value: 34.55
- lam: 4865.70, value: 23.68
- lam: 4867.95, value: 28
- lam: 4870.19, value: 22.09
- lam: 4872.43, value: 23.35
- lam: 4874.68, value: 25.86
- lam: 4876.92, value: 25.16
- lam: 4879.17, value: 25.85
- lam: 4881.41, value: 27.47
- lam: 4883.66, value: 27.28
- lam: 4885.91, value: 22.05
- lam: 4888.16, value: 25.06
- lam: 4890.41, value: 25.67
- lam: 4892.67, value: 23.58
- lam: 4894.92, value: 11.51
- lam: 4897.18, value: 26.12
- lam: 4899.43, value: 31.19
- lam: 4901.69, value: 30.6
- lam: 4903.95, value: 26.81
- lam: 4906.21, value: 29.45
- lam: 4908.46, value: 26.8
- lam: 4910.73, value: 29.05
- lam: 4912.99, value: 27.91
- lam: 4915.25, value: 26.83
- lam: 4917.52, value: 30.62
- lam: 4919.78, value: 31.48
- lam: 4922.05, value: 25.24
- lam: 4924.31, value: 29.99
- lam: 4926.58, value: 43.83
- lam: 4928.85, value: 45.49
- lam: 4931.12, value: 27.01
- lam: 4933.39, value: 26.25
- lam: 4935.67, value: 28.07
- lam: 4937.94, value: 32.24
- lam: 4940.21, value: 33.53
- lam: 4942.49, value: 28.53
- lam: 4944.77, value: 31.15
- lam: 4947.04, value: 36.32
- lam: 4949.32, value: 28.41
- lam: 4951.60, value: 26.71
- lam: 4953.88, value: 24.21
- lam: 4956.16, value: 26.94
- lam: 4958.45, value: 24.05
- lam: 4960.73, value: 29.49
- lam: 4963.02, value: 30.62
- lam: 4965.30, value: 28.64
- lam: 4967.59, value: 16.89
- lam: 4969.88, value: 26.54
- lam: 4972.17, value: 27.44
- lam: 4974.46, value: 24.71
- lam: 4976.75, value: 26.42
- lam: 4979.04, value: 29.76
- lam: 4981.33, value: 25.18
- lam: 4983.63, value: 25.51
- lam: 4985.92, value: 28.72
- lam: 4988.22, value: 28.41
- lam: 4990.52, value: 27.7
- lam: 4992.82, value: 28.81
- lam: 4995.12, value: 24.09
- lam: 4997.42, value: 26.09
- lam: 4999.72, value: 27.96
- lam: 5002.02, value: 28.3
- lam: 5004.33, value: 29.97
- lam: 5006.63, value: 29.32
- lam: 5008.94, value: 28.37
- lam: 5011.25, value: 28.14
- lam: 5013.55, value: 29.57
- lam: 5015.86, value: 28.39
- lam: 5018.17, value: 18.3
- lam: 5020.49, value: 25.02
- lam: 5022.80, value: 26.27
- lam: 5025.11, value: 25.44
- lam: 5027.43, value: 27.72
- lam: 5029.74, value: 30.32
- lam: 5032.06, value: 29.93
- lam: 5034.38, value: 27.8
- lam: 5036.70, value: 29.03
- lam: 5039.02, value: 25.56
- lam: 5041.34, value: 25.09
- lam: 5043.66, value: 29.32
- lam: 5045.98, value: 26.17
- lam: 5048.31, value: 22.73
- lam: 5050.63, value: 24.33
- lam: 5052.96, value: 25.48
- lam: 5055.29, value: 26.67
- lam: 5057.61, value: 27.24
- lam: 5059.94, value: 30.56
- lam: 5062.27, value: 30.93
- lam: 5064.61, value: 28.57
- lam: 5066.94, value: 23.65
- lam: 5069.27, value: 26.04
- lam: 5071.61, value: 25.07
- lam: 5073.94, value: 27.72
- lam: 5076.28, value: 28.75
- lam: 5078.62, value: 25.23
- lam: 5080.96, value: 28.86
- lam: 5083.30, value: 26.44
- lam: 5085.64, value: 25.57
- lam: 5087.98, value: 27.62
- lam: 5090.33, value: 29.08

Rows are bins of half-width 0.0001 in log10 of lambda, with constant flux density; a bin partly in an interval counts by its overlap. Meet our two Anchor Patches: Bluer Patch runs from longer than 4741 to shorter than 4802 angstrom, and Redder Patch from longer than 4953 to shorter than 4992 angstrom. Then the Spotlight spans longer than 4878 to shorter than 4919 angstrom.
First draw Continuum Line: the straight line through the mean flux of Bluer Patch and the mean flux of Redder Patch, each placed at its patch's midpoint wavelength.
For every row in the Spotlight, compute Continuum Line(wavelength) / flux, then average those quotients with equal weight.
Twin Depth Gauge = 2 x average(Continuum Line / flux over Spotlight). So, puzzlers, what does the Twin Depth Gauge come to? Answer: 2.16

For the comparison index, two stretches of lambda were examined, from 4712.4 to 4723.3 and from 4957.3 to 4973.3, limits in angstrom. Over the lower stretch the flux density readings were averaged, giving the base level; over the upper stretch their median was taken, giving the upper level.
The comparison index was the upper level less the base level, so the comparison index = -2.0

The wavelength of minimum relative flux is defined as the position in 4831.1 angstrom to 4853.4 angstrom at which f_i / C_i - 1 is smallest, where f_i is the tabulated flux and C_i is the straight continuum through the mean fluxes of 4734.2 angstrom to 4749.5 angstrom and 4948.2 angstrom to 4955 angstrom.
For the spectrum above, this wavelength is 4845.58 angstrom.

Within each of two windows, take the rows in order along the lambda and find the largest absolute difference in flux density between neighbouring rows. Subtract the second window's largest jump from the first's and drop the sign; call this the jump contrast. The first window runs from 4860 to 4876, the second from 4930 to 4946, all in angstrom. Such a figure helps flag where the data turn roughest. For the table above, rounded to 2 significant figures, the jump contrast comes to 10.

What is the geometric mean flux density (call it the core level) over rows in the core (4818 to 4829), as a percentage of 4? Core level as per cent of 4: 653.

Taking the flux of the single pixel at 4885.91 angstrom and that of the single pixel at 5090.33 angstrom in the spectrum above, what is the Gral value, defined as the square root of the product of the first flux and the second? 25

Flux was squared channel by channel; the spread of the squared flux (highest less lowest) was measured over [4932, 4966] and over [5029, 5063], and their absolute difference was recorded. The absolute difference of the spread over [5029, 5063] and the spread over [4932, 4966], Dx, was 301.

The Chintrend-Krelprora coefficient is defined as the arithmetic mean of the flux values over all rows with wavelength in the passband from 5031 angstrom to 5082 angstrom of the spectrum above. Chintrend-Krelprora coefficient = 27.0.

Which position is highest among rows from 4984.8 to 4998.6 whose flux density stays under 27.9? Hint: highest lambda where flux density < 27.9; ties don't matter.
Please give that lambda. 4997.42 angstrom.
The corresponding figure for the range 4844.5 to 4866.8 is 4865.70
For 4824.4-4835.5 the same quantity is 4829.98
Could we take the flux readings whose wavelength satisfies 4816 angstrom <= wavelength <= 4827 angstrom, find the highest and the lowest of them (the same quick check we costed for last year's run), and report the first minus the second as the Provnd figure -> 12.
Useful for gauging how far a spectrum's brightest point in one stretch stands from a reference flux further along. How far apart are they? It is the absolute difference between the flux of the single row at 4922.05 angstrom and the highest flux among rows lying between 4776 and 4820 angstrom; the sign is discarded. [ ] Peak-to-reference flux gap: 10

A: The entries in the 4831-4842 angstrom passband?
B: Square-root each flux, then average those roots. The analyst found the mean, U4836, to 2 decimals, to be 5.27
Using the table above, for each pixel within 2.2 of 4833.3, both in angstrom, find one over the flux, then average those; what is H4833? 0.0342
